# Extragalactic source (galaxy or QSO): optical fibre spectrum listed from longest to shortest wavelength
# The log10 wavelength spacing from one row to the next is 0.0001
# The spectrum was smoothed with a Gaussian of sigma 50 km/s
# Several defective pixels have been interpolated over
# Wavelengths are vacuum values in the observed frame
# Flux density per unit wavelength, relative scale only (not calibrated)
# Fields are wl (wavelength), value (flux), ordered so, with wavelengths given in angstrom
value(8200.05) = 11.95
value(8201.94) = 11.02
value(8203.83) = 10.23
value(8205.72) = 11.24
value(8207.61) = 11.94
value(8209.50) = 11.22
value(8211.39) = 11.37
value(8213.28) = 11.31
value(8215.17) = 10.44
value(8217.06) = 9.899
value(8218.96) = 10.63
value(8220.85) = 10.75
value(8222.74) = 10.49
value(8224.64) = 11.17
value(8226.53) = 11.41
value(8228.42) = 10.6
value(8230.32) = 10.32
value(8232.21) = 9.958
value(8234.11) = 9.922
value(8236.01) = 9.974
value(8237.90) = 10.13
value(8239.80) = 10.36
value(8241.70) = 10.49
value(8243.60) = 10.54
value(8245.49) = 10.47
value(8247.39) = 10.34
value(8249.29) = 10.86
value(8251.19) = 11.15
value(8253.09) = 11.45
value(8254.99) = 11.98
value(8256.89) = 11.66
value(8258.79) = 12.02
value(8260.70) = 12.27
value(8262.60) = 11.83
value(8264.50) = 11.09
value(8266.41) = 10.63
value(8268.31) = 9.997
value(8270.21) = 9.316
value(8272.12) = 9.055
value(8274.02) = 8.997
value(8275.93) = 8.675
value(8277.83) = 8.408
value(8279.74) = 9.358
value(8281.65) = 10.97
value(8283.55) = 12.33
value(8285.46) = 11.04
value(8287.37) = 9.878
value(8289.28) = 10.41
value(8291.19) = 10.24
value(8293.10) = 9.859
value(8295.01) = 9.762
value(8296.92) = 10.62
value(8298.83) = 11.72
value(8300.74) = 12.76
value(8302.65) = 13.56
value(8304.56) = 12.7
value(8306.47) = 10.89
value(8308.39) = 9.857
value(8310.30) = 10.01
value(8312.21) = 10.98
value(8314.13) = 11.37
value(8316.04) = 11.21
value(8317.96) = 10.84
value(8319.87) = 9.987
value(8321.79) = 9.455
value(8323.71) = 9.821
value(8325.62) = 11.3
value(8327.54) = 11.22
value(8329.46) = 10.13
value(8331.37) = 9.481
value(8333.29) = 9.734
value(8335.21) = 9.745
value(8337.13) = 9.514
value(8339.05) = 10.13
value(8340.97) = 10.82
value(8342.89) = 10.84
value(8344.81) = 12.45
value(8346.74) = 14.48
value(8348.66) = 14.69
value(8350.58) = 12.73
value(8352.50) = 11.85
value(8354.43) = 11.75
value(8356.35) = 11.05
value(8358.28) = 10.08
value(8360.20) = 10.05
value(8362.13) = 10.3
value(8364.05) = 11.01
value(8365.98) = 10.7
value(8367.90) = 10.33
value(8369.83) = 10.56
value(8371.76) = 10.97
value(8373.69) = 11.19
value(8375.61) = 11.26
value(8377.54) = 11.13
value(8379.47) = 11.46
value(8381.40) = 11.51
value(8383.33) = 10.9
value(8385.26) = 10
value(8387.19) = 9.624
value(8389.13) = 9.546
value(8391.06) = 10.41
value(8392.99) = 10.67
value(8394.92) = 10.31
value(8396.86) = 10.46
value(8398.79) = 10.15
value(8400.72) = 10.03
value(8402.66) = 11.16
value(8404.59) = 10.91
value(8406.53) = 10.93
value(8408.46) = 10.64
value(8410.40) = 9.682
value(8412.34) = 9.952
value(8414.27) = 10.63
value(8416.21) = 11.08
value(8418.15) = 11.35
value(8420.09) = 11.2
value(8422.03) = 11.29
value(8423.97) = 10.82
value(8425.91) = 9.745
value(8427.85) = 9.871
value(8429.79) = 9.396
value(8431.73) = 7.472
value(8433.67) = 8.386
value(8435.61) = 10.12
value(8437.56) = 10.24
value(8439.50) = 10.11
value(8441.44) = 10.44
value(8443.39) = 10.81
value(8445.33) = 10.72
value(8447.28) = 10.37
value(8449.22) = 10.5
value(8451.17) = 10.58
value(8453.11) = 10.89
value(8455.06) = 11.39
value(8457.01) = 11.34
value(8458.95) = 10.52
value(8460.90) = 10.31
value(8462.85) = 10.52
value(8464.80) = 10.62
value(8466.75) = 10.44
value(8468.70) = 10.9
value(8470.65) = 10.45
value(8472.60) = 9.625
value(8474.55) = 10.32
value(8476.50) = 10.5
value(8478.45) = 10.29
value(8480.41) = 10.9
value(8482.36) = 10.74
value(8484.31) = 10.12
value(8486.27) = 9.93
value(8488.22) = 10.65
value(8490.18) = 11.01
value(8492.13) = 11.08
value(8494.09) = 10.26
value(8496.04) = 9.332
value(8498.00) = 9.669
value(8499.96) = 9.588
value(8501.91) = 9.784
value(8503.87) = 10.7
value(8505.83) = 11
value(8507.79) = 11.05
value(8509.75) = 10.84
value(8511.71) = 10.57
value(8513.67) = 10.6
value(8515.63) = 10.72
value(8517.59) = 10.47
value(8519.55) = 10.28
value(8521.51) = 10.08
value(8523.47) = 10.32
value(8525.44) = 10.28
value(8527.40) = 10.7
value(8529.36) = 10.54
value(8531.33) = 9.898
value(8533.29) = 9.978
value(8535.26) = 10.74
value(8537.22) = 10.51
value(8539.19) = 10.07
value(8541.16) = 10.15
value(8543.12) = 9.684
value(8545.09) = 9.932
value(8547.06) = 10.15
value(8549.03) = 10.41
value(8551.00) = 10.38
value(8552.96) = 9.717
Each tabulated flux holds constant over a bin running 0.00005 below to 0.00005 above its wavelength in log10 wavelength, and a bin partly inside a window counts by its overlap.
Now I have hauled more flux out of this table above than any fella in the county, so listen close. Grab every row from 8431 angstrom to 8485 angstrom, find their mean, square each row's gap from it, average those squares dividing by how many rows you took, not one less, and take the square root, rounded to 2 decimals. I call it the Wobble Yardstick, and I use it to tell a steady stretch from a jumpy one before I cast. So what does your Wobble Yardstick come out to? 0.77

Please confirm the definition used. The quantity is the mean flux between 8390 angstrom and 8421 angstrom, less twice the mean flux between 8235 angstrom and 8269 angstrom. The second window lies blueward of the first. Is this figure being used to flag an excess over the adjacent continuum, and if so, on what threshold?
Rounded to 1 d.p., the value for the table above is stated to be -11.3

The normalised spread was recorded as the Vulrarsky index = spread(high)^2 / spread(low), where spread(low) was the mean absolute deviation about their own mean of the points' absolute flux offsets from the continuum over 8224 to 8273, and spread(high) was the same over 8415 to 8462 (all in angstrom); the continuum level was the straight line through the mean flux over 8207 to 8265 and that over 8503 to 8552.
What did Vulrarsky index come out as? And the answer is 0.58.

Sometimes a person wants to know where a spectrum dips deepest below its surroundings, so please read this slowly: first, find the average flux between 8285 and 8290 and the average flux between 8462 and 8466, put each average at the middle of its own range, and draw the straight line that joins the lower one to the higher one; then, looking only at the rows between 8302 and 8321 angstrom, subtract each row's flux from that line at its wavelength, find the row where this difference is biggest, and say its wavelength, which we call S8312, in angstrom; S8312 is 8308.39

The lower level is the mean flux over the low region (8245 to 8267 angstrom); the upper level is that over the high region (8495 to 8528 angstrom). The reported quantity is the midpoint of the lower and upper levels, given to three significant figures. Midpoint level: 10.8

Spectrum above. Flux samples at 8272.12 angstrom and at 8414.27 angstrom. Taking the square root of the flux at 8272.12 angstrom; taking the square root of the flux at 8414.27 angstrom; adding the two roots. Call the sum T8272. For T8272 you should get 6.27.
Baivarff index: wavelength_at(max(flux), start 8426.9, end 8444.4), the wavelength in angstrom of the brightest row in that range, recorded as 8443.39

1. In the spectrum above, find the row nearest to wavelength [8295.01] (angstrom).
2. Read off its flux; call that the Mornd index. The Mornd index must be 9.762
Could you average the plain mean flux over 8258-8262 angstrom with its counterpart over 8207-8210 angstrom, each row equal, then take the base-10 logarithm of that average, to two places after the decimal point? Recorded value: 1.07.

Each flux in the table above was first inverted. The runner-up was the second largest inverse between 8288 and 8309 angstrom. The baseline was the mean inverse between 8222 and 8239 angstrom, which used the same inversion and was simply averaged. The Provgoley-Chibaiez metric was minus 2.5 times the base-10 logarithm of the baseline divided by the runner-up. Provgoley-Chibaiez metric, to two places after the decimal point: 0.06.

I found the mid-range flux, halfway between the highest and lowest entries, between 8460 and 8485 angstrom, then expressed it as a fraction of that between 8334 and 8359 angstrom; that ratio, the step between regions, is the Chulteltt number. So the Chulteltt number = 0.85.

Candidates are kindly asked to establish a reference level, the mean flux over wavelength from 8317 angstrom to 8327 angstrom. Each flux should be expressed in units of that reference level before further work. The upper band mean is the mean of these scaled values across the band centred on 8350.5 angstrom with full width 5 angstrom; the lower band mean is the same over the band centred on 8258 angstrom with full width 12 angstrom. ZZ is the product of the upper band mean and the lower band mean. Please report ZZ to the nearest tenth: 1.5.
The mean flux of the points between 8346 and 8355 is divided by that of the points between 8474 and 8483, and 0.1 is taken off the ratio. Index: 1.14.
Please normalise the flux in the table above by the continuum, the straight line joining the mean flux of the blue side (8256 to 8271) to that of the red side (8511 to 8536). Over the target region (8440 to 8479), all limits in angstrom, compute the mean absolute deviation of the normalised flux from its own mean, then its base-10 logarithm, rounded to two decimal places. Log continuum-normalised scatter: -1.62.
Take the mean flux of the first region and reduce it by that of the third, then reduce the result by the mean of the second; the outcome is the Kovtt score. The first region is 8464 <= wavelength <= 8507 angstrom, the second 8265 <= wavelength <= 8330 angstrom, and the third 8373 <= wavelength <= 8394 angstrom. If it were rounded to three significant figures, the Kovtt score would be -10.9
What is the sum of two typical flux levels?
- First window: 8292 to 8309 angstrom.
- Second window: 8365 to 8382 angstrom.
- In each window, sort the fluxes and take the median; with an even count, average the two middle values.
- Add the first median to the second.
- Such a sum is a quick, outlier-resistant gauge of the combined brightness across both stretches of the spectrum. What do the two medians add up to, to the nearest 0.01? 22.02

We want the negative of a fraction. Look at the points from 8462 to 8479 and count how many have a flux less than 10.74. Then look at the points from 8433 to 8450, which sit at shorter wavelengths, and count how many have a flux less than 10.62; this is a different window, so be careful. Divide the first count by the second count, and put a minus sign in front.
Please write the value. -1.1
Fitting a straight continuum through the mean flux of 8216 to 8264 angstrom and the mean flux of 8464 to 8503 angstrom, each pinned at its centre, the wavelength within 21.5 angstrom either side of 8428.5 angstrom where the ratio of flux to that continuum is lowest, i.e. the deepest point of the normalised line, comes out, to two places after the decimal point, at 8431.73 angstrom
